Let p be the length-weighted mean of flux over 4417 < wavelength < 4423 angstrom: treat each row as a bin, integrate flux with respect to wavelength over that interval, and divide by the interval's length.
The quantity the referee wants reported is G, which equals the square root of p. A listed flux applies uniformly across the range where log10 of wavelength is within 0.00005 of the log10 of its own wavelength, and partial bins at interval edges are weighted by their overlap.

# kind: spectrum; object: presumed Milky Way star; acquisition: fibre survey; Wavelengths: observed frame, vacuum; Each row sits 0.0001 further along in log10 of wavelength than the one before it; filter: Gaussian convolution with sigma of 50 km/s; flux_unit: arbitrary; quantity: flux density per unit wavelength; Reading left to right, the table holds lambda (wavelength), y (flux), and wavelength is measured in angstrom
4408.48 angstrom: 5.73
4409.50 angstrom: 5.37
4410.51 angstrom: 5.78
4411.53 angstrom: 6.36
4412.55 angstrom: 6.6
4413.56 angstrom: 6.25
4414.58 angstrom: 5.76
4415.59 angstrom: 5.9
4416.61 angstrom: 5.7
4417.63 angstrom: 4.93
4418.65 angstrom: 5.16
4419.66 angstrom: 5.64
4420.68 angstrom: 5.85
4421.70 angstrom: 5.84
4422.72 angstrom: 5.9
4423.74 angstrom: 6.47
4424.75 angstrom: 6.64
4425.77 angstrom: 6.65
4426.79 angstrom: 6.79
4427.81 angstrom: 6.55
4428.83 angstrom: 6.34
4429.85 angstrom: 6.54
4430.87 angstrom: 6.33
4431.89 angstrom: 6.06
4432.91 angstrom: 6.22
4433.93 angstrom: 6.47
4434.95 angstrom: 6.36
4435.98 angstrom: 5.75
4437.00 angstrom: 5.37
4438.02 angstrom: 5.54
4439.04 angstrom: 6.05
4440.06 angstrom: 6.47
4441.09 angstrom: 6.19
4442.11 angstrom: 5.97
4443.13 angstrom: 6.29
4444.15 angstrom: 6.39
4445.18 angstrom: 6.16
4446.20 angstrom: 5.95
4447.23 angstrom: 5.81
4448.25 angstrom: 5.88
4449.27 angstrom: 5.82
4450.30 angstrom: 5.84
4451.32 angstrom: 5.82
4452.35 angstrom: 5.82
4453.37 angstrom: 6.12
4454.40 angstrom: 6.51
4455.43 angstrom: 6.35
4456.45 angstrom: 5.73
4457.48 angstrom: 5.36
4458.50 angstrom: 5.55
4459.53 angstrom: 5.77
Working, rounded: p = 5.54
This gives 2.35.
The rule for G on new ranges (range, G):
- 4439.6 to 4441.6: 2.51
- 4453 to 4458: 2.45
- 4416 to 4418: 2.31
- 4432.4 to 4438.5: 2.44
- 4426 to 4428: 2.58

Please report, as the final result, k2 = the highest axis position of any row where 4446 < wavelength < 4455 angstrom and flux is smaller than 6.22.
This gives 4453.37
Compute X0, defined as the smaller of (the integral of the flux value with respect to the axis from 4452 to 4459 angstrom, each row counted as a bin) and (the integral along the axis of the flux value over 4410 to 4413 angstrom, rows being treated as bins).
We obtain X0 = 19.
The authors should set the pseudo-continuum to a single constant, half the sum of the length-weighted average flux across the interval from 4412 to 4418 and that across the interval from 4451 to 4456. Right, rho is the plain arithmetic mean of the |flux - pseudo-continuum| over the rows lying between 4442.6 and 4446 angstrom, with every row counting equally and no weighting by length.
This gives 0.28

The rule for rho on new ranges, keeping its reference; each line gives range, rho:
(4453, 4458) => 0.38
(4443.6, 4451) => 0.18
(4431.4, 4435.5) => 0.27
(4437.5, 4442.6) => 0.24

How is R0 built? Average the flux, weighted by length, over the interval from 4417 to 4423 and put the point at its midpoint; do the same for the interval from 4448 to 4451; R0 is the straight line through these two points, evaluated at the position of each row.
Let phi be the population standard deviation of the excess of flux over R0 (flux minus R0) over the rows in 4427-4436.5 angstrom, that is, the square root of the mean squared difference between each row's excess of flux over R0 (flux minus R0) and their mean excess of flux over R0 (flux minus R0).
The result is 0.26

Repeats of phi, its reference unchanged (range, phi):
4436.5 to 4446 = 0.33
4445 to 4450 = 0.14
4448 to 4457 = 0.25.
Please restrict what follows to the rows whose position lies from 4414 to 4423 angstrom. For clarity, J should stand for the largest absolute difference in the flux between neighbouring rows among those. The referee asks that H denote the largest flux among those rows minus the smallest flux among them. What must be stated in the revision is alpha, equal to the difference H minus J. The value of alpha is 0.20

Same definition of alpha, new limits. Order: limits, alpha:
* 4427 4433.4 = 0.22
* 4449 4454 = 0.00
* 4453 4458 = 0.53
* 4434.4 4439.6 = 0.38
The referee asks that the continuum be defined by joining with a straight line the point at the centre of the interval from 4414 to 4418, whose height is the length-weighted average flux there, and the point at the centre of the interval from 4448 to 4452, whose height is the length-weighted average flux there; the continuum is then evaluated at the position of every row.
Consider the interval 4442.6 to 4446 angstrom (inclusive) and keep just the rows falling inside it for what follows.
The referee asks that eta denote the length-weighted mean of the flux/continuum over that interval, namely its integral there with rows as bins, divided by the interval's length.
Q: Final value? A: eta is 1.08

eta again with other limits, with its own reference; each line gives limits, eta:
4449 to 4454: 1.01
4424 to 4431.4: 1.15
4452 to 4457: 1.04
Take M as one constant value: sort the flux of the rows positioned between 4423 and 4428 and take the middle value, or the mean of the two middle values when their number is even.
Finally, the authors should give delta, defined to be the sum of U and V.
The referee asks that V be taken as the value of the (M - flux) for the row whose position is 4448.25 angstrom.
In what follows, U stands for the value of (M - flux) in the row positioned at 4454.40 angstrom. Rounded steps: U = 0.13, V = 0.8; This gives 0.89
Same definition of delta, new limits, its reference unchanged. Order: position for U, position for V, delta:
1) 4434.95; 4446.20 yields 0.97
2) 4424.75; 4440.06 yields 0.17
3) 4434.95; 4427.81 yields 0.37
